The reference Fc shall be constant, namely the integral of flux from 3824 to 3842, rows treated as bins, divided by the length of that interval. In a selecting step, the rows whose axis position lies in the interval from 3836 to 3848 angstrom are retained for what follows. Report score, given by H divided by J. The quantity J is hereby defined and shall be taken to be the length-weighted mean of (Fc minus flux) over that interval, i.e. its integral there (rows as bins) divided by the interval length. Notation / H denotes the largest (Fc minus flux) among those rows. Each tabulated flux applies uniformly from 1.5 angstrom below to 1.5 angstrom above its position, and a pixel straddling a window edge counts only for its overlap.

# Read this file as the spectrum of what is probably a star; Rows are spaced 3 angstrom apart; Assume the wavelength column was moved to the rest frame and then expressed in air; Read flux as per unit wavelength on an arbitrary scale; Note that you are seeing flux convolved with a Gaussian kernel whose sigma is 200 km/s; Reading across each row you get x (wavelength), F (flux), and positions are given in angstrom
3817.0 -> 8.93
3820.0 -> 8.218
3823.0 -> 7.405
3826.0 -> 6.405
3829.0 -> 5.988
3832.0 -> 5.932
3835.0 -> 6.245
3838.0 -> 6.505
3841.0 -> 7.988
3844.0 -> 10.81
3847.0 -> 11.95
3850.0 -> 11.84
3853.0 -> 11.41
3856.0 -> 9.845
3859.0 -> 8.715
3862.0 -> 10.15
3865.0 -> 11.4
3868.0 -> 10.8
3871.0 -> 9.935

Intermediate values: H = 0.0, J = -2.6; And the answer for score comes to 0.0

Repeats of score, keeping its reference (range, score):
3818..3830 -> -0.8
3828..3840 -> 2.3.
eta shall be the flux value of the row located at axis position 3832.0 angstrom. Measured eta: 5.932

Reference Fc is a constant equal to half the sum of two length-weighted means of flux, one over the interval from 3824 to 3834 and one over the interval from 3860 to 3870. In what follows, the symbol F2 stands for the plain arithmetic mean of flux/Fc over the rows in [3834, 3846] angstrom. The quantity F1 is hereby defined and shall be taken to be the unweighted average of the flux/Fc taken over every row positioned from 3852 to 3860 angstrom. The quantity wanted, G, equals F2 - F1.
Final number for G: -0.25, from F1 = 1.19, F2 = 0.94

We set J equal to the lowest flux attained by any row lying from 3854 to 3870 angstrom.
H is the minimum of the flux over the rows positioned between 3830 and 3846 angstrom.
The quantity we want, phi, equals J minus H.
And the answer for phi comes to 2.8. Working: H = 5.932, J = 8.715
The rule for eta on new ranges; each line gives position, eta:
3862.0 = 10.15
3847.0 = 11.95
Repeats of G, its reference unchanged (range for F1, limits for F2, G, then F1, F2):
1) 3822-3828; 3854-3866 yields 0.37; 0.82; 1.19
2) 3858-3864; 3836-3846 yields -0.12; 1.12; 1.00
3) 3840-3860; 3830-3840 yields -0.49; 1.23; 0.74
